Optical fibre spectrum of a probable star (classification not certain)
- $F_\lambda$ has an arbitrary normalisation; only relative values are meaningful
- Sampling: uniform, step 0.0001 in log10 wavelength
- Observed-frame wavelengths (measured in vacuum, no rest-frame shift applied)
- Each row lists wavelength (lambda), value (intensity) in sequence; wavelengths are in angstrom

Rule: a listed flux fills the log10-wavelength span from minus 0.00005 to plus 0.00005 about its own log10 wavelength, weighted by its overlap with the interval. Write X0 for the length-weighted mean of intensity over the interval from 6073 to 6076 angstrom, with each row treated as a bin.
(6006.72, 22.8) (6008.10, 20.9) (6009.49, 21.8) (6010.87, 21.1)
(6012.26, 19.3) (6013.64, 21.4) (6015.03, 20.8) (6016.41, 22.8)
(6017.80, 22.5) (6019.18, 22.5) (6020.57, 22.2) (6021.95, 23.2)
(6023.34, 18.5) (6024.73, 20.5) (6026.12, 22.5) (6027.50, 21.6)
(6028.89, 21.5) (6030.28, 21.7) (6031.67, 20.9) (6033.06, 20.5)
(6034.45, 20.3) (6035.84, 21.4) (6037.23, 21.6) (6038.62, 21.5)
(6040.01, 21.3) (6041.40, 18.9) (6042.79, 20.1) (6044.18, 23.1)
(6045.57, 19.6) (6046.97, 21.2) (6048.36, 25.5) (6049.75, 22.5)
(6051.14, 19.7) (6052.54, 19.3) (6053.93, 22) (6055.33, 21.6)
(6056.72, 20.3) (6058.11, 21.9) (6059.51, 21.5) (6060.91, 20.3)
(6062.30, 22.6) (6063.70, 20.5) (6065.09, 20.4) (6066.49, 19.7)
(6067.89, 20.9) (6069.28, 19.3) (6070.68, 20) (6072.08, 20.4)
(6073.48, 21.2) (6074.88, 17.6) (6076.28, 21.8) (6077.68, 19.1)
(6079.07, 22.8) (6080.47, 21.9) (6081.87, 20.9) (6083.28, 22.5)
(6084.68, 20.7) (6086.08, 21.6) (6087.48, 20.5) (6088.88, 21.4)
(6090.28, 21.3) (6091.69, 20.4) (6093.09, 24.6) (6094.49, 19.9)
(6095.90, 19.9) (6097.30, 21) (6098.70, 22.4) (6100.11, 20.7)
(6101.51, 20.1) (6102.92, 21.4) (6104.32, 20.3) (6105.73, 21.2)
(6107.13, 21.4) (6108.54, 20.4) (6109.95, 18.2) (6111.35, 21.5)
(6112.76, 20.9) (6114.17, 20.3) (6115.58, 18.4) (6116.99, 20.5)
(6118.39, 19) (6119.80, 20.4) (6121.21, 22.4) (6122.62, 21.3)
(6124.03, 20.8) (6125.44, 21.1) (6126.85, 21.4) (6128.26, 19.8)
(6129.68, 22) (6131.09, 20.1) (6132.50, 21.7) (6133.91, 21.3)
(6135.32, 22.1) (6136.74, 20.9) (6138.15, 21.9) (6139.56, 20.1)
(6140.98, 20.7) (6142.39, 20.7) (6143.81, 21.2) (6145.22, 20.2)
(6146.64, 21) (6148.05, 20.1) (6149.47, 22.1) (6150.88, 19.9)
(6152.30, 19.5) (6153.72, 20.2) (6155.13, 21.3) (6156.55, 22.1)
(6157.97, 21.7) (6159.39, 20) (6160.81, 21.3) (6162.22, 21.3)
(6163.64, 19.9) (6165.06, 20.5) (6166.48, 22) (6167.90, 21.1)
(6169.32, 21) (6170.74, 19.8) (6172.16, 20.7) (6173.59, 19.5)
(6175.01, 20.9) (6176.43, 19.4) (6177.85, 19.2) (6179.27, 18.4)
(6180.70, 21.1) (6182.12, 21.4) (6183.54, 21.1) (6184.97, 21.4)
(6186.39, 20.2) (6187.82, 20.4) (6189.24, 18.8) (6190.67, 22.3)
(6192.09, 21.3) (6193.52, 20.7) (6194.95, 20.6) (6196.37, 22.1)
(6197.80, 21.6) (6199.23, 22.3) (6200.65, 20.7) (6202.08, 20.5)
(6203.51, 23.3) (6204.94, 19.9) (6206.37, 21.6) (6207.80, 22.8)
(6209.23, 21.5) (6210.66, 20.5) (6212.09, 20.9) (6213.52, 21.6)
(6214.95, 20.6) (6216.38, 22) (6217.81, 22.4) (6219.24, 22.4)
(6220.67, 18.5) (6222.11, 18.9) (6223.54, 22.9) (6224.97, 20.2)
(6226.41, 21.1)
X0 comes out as 19.6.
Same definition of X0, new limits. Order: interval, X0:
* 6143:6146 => 20.7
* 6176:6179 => 19.2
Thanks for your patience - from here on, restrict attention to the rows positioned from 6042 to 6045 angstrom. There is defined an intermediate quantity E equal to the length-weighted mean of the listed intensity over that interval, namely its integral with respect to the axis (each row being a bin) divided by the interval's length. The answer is 21.5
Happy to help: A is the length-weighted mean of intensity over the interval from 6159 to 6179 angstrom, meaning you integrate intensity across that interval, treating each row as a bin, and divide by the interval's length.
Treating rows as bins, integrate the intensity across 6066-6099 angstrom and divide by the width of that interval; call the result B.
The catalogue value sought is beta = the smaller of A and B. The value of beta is 20.4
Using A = 20.4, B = 20.9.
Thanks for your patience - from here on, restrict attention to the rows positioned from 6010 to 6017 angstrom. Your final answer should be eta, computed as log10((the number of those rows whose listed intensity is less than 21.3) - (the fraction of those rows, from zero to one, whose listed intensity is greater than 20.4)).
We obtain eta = 0.34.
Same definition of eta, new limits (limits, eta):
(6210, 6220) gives 0.30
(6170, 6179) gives 0.75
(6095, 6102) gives 0.53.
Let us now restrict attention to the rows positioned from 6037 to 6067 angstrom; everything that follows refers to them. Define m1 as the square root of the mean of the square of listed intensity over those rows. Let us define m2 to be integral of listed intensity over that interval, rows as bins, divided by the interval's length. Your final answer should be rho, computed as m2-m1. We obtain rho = -0.047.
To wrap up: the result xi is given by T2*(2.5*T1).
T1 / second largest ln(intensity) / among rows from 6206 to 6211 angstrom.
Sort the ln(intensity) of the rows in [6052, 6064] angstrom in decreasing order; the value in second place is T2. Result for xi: 23.7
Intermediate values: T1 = 3.07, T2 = 3.091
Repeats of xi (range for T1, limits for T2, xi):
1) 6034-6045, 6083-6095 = 23.9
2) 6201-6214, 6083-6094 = 24.3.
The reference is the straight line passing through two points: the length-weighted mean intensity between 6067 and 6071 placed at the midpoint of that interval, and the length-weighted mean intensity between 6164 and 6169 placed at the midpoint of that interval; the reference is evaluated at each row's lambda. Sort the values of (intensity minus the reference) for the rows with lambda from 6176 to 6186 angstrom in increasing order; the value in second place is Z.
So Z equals -2.0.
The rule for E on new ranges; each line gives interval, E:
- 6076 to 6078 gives 20.4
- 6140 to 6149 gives 20.7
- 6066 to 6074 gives 20.2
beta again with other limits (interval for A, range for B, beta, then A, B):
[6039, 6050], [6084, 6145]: 20.9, 21.5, 20.9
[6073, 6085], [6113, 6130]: 20.6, 20.9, 20.6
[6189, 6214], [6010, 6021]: 21.3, 21.3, 21.6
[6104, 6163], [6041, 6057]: 20.8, 20.8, 21.2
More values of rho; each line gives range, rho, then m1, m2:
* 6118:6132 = 0.023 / 20.9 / 20.9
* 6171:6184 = -0.055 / 20.2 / 20.2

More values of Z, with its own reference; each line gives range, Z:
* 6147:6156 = -1.0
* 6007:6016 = 1.3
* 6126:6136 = -0.6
